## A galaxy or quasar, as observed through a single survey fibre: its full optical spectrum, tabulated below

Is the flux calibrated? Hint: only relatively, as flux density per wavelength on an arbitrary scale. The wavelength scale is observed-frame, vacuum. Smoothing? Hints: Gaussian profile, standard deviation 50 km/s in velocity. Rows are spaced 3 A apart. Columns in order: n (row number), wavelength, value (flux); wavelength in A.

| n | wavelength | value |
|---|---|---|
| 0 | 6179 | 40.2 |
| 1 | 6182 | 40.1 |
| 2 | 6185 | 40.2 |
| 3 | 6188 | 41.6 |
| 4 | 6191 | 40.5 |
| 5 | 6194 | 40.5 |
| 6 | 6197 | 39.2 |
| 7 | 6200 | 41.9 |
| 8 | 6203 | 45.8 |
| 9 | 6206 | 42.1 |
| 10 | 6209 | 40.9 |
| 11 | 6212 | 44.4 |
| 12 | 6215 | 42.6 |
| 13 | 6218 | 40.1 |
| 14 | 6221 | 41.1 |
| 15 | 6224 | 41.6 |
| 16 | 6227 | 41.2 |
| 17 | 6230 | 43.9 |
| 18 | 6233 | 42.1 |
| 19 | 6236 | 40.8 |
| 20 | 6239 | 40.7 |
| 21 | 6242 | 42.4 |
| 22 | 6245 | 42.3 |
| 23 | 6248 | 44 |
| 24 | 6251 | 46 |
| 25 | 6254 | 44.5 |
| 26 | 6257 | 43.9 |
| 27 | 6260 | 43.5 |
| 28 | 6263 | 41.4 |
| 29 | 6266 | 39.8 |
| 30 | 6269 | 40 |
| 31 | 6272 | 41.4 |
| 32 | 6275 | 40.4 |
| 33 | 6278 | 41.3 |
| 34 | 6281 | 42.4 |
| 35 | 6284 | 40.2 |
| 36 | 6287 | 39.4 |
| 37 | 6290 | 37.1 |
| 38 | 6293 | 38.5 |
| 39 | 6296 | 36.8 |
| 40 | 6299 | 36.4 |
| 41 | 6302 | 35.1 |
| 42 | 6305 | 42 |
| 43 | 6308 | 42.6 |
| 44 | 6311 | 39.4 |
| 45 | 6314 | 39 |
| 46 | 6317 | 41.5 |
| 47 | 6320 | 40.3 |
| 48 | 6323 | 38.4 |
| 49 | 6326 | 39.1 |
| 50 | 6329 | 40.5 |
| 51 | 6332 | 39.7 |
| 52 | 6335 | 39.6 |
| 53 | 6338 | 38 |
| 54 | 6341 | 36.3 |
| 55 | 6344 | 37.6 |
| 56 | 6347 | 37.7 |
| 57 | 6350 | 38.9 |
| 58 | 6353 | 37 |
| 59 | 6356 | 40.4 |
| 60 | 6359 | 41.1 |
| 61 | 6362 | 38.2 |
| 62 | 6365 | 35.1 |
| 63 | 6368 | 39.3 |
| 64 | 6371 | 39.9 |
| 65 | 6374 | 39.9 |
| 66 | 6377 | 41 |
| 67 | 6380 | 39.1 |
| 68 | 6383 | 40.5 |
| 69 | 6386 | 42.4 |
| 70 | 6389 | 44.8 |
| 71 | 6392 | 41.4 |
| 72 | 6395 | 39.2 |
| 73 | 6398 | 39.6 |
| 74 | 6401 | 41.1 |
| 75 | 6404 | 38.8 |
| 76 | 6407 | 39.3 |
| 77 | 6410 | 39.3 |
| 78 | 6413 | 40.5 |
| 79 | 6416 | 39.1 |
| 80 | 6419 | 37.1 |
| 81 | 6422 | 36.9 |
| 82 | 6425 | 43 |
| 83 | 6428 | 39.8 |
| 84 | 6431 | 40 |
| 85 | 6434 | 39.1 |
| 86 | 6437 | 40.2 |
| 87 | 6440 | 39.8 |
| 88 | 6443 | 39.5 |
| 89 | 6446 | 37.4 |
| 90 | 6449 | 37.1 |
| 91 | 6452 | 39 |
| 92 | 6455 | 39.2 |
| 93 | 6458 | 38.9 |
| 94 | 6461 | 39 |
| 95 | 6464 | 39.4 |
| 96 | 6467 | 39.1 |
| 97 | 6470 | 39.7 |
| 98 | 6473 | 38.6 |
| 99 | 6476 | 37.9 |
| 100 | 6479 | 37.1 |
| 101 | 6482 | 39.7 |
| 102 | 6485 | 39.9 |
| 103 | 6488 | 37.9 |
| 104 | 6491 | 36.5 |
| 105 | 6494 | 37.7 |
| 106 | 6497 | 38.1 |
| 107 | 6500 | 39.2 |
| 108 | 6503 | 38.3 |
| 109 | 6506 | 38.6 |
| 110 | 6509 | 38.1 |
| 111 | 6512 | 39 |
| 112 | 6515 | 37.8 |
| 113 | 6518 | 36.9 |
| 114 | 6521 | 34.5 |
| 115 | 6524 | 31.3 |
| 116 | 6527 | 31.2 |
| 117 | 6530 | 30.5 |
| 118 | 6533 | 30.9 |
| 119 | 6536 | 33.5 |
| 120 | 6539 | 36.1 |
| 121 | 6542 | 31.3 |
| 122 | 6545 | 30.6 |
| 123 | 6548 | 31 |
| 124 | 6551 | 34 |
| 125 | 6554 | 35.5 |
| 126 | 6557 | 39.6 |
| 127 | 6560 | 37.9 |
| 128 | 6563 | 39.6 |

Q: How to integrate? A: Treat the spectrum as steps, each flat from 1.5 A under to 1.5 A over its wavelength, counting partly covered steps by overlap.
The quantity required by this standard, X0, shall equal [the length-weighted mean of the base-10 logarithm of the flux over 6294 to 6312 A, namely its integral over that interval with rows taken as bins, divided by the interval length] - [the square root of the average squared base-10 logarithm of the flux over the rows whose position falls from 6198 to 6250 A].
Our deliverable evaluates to -0.039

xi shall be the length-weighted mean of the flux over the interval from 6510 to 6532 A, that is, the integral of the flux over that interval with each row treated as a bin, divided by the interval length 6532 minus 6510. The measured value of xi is 34.5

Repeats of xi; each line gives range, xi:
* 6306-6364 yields 39.2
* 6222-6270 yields 42.4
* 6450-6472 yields 39.1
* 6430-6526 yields 38.2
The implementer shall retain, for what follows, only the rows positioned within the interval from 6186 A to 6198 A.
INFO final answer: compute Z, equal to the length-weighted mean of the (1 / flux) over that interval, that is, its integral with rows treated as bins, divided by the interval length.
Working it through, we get 0.0247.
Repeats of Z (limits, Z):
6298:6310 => 0.0257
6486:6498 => 0.0266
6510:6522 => 0.0269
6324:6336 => 0.0252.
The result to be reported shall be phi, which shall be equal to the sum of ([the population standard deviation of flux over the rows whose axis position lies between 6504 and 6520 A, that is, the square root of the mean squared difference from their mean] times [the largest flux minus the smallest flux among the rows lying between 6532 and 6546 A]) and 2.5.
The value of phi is 6.5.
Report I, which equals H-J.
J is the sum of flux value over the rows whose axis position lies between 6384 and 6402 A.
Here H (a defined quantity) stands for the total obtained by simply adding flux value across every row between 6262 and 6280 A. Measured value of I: -4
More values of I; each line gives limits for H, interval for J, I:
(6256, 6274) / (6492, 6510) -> 20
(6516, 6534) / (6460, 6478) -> -38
